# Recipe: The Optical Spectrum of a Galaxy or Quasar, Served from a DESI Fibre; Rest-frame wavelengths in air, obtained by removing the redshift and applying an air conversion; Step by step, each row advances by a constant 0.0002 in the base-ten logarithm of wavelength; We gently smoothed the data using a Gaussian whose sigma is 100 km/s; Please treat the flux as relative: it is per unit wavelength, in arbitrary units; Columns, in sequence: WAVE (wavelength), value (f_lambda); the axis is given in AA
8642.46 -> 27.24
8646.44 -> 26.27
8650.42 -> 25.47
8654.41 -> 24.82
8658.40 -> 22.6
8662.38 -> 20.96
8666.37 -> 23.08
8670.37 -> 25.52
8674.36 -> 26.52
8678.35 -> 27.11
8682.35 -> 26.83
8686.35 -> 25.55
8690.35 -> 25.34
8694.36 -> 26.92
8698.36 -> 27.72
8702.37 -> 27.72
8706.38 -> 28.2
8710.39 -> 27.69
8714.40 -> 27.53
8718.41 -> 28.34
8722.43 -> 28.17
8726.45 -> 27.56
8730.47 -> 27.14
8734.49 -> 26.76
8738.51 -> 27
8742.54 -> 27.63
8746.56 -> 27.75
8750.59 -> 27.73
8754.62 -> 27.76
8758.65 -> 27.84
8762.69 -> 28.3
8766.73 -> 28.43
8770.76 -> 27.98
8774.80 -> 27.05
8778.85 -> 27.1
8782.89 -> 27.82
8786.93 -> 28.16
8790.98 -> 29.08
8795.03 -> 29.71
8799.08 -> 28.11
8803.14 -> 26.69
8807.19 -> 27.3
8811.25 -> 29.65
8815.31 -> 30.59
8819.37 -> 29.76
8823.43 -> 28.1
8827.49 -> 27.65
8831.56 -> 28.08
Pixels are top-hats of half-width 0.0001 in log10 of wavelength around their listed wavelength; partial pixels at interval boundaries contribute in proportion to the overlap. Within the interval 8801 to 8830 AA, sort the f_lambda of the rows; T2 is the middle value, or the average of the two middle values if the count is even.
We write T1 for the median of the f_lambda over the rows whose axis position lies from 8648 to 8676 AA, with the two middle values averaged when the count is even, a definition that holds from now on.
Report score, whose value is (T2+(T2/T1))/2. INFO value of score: 14.6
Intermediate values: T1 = 24.82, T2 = 28.1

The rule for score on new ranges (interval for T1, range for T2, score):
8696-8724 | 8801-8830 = 14.6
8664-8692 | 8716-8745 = 14.3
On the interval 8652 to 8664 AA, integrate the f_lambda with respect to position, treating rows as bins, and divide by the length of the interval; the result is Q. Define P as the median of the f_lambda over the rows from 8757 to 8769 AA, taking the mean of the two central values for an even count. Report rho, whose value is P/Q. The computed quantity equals 1.23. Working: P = 28.3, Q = 22.9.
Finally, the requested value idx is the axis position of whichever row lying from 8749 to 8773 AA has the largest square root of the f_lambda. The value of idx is 8766.73 AA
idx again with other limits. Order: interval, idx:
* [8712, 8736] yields 8718.41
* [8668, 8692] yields 8678.35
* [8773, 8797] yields 8795.03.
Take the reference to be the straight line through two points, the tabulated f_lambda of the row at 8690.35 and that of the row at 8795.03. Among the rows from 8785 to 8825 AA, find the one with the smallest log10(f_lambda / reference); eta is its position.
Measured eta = 8803.14 AA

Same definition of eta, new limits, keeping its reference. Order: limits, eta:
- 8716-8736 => 8734.49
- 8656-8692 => 8662.38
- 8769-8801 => 8778.85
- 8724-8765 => 8734.49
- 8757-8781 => 8778.85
